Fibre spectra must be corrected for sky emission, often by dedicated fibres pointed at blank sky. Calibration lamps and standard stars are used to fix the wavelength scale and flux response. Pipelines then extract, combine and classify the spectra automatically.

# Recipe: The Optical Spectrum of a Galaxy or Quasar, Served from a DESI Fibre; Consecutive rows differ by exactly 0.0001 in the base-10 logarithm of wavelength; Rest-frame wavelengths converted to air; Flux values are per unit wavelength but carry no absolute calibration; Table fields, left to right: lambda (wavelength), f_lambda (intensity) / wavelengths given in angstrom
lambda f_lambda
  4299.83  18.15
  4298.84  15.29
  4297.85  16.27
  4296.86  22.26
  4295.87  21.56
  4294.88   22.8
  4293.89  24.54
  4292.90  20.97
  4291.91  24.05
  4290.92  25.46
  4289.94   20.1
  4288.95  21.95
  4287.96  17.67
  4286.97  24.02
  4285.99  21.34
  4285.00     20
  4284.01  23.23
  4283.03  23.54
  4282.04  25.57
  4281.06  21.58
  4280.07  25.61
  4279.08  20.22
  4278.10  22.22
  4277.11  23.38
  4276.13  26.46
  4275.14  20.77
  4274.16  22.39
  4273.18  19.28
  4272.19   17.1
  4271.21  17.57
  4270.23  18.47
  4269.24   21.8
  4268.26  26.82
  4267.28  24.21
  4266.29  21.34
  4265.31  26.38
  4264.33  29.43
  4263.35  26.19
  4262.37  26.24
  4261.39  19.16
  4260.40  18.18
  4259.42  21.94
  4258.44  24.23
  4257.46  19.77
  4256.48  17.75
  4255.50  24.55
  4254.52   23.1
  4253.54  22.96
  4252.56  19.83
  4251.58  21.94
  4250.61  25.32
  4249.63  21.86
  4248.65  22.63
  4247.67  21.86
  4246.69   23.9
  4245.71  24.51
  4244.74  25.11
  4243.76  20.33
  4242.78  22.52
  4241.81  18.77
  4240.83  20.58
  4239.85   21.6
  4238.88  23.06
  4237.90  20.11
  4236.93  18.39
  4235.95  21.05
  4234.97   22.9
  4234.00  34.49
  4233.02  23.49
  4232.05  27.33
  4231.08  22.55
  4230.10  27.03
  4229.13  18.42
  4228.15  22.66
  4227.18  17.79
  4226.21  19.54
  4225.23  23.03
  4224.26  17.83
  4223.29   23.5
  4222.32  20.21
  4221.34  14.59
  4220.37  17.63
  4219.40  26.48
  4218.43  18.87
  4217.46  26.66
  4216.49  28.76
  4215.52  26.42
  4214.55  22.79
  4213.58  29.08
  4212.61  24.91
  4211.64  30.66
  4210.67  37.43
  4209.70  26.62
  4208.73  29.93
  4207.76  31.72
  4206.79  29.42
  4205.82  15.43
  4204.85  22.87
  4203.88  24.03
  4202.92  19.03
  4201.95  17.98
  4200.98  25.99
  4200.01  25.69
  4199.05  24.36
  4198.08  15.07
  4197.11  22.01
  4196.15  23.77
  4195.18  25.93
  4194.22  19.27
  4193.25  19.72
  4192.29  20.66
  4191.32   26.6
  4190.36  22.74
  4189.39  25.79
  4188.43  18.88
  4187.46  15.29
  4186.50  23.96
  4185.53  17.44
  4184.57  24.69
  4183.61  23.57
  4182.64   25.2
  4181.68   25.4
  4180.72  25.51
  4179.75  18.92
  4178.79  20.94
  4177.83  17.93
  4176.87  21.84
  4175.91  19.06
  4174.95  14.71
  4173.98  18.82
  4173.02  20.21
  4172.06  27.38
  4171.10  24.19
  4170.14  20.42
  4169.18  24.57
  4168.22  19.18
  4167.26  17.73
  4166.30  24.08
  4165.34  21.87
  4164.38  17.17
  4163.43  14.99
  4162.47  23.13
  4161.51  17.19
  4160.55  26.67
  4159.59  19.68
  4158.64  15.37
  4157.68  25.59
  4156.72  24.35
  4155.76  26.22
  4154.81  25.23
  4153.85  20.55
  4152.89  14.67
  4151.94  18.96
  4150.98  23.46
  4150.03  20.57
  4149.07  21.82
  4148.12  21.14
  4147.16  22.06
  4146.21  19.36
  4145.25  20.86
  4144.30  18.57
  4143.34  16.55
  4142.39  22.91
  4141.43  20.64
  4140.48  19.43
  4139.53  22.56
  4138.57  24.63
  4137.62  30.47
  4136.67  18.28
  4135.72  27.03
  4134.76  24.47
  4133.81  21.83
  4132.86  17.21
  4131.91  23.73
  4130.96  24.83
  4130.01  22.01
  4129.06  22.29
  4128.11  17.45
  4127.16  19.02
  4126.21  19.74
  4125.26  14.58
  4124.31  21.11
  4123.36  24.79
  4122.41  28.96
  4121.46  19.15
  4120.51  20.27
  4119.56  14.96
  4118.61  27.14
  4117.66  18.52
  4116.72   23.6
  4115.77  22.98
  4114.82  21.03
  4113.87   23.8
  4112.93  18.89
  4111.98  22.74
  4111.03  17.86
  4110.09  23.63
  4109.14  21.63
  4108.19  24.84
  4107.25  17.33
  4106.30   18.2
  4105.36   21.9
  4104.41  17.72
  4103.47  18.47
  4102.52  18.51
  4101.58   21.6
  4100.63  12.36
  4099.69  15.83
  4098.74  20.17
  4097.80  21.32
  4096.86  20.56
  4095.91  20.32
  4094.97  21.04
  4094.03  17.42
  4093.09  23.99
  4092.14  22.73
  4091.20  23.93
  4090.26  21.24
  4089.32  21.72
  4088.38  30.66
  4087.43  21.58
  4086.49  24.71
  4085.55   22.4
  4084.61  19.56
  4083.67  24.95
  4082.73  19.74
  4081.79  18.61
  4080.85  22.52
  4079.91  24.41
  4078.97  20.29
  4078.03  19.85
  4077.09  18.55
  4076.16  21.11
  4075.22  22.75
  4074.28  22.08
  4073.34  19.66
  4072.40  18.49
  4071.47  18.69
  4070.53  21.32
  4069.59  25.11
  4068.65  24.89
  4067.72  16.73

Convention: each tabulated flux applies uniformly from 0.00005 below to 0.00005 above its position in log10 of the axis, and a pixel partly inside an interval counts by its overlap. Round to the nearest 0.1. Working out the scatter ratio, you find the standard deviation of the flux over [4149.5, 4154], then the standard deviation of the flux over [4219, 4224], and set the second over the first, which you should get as 1.5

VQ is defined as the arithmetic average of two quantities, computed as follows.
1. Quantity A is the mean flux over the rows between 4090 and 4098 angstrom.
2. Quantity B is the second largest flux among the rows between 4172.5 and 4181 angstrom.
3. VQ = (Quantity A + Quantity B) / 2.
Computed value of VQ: 21.6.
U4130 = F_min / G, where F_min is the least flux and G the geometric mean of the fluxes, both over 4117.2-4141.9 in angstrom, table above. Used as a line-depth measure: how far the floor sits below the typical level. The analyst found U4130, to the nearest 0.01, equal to 0.68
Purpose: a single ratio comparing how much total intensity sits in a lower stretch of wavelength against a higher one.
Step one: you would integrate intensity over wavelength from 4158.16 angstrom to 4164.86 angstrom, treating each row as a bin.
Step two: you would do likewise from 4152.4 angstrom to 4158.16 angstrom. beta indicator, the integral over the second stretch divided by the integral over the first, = 1.02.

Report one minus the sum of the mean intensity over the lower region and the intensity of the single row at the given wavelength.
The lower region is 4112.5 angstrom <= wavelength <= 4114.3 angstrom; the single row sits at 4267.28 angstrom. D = -44.6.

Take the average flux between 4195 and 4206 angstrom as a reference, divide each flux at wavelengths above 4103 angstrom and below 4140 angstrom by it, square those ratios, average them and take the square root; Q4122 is 1.00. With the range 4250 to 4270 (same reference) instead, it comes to 1.06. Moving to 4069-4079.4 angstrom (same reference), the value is 0.95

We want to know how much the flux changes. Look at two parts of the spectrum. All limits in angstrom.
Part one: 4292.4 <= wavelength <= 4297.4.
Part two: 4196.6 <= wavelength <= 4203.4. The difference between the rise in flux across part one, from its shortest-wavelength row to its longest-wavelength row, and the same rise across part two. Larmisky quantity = 4.3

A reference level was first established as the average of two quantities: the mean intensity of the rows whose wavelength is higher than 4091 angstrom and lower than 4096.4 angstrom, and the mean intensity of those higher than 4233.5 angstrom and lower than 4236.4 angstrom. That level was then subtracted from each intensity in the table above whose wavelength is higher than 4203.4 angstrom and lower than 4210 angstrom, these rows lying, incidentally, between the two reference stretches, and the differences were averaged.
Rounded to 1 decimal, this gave 1.9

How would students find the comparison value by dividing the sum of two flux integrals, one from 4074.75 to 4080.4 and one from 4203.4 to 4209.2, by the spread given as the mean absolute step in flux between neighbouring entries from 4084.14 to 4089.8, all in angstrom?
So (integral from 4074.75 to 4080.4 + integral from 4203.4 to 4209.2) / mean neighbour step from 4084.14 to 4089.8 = 51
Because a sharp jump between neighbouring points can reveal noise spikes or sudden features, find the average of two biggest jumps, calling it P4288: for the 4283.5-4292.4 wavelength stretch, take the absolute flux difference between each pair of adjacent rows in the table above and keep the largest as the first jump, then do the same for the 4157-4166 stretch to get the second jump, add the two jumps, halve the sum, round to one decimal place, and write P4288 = 8.3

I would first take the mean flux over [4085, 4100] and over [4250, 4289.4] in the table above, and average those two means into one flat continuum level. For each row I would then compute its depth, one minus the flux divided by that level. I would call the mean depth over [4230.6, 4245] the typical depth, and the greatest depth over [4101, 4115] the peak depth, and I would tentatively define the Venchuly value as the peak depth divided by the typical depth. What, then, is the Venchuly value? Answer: -7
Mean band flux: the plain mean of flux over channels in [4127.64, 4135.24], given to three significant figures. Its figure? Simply 21.7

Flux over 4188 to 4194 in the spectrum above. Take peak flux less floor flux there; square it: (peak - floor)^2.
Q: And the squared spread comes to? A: 60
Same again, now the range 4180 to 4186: 65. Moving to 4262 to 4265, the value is 10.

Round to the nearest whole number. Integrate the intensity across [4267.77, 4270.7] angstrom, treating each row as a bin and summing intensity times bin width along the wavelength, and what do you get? 66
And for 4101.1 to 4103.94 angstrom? 55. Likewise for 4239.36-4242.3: 60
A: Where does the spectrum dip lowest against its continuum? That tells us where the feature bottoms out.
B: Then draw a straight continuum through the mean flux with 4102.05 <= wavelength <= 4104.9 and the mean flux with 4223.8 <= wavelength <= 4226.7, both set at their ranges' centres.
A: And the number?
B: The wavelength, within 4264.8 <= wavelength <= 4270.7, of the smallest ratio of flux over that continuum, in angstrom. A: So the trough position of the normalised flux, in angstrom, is 4270.23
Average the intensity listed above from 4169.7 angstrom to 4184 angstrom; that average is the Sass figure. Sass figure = 21.6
